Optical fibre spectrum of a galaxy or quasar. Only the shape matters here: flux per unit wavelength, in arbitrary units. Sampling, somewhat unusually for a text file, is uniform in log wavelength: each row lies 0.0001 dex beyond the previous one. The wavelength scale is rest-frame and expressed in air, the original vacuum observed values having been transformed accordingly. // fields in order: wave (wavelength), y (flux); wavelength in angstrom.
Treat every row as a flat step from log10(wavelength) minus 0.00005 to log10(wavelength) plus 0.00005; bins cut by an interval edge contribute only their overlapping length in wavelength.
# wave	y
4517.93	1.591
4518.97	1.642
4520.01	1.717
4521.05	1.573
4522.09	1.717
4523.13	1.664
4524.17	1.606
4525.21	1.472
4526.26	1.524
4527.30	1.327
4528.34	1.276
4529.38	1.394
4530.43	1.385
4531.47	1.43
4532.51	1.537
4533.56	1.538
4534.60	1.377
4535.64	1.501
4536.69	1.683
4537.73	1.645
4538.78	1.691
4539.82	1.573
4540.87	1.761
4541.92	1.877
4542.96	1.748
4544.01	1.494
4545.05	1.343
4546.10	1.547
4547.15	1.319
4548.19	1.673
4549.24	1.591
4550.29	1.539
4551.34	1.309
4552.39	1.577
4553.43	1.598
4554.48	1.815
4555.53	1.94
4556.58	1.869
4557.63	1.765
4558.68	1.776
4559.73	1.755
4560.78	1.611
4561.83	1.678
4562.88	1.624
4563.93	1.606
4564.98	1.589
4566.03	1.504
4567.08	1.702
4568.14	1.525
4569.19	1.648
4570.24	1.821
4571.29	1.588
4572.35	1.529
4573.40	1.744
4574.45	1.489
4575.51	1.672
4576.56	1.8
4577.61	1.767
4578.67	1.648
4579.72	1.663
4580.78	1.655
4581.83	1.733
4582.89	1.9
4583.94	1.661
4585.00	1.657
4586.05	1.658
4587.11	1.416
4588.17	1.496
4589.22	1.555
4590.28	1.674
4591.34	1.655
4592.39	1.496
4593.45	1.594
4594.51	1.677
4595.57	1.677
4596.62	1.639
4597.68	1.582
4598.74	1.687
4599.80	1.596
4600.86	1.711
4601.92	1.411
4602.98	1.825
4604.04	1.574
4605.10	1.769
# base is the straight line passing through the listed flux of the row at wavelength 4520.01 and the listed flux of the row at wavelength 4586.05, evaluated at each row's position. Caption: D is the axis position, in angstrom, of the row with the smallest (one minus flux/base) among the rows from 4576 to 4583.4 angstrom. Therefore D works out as 4582.89 angstrom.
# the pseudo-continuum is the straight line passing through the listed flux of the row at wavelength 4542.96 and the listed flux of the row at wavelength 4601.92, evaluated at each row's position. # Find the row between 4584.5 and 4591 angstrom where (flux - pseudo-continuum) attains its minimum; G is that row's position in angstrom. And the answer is 4587.11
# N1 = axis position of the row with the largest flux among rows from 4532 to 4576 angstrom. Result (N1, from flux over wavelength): 4555.53 angstrom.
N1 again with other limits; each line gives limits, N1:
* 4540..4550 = 4541.92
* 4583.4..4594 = 4590.28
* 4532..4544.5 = 4541.92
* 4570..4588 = 4582.89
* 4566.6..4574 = 4570.24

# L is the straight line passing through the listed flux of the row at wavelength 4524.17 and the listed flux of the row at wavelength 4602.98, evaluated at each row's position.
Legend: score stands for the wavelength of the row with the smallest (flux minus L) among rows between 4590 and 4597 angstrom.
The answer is 4592.39 angstrom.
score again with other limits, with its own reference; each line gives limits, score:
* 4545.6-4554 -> 4551.34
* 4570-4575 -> 4574.45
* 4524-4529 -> 4528.34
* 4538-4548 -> 4547.15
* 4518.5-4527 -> 4525.21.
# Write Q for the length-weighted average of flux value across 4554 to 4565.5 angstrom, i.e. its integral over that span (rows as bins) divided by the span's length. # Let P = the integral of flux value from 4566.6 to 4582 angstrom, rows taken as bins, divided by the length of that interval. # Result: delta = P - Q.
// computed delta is -0.07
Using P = 1.66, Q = 1.73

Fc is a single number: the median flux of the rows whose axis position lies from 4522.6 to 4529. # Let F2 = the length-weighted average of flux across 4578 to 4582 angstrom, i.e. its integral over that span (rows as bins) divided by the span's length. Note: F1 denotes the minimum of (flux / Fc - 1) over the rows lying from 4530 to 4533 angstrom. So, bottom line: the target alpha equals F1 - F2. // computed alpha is -1.75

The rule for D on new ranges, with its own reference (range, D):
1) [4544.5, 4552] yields 4548.19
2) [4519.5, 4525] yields 4522.09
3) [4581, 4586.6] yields 4582.89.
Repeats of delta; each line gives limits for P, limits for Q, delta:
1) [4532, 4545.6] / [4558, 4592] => -0.05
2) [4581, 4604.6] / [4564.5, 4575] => 0.02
